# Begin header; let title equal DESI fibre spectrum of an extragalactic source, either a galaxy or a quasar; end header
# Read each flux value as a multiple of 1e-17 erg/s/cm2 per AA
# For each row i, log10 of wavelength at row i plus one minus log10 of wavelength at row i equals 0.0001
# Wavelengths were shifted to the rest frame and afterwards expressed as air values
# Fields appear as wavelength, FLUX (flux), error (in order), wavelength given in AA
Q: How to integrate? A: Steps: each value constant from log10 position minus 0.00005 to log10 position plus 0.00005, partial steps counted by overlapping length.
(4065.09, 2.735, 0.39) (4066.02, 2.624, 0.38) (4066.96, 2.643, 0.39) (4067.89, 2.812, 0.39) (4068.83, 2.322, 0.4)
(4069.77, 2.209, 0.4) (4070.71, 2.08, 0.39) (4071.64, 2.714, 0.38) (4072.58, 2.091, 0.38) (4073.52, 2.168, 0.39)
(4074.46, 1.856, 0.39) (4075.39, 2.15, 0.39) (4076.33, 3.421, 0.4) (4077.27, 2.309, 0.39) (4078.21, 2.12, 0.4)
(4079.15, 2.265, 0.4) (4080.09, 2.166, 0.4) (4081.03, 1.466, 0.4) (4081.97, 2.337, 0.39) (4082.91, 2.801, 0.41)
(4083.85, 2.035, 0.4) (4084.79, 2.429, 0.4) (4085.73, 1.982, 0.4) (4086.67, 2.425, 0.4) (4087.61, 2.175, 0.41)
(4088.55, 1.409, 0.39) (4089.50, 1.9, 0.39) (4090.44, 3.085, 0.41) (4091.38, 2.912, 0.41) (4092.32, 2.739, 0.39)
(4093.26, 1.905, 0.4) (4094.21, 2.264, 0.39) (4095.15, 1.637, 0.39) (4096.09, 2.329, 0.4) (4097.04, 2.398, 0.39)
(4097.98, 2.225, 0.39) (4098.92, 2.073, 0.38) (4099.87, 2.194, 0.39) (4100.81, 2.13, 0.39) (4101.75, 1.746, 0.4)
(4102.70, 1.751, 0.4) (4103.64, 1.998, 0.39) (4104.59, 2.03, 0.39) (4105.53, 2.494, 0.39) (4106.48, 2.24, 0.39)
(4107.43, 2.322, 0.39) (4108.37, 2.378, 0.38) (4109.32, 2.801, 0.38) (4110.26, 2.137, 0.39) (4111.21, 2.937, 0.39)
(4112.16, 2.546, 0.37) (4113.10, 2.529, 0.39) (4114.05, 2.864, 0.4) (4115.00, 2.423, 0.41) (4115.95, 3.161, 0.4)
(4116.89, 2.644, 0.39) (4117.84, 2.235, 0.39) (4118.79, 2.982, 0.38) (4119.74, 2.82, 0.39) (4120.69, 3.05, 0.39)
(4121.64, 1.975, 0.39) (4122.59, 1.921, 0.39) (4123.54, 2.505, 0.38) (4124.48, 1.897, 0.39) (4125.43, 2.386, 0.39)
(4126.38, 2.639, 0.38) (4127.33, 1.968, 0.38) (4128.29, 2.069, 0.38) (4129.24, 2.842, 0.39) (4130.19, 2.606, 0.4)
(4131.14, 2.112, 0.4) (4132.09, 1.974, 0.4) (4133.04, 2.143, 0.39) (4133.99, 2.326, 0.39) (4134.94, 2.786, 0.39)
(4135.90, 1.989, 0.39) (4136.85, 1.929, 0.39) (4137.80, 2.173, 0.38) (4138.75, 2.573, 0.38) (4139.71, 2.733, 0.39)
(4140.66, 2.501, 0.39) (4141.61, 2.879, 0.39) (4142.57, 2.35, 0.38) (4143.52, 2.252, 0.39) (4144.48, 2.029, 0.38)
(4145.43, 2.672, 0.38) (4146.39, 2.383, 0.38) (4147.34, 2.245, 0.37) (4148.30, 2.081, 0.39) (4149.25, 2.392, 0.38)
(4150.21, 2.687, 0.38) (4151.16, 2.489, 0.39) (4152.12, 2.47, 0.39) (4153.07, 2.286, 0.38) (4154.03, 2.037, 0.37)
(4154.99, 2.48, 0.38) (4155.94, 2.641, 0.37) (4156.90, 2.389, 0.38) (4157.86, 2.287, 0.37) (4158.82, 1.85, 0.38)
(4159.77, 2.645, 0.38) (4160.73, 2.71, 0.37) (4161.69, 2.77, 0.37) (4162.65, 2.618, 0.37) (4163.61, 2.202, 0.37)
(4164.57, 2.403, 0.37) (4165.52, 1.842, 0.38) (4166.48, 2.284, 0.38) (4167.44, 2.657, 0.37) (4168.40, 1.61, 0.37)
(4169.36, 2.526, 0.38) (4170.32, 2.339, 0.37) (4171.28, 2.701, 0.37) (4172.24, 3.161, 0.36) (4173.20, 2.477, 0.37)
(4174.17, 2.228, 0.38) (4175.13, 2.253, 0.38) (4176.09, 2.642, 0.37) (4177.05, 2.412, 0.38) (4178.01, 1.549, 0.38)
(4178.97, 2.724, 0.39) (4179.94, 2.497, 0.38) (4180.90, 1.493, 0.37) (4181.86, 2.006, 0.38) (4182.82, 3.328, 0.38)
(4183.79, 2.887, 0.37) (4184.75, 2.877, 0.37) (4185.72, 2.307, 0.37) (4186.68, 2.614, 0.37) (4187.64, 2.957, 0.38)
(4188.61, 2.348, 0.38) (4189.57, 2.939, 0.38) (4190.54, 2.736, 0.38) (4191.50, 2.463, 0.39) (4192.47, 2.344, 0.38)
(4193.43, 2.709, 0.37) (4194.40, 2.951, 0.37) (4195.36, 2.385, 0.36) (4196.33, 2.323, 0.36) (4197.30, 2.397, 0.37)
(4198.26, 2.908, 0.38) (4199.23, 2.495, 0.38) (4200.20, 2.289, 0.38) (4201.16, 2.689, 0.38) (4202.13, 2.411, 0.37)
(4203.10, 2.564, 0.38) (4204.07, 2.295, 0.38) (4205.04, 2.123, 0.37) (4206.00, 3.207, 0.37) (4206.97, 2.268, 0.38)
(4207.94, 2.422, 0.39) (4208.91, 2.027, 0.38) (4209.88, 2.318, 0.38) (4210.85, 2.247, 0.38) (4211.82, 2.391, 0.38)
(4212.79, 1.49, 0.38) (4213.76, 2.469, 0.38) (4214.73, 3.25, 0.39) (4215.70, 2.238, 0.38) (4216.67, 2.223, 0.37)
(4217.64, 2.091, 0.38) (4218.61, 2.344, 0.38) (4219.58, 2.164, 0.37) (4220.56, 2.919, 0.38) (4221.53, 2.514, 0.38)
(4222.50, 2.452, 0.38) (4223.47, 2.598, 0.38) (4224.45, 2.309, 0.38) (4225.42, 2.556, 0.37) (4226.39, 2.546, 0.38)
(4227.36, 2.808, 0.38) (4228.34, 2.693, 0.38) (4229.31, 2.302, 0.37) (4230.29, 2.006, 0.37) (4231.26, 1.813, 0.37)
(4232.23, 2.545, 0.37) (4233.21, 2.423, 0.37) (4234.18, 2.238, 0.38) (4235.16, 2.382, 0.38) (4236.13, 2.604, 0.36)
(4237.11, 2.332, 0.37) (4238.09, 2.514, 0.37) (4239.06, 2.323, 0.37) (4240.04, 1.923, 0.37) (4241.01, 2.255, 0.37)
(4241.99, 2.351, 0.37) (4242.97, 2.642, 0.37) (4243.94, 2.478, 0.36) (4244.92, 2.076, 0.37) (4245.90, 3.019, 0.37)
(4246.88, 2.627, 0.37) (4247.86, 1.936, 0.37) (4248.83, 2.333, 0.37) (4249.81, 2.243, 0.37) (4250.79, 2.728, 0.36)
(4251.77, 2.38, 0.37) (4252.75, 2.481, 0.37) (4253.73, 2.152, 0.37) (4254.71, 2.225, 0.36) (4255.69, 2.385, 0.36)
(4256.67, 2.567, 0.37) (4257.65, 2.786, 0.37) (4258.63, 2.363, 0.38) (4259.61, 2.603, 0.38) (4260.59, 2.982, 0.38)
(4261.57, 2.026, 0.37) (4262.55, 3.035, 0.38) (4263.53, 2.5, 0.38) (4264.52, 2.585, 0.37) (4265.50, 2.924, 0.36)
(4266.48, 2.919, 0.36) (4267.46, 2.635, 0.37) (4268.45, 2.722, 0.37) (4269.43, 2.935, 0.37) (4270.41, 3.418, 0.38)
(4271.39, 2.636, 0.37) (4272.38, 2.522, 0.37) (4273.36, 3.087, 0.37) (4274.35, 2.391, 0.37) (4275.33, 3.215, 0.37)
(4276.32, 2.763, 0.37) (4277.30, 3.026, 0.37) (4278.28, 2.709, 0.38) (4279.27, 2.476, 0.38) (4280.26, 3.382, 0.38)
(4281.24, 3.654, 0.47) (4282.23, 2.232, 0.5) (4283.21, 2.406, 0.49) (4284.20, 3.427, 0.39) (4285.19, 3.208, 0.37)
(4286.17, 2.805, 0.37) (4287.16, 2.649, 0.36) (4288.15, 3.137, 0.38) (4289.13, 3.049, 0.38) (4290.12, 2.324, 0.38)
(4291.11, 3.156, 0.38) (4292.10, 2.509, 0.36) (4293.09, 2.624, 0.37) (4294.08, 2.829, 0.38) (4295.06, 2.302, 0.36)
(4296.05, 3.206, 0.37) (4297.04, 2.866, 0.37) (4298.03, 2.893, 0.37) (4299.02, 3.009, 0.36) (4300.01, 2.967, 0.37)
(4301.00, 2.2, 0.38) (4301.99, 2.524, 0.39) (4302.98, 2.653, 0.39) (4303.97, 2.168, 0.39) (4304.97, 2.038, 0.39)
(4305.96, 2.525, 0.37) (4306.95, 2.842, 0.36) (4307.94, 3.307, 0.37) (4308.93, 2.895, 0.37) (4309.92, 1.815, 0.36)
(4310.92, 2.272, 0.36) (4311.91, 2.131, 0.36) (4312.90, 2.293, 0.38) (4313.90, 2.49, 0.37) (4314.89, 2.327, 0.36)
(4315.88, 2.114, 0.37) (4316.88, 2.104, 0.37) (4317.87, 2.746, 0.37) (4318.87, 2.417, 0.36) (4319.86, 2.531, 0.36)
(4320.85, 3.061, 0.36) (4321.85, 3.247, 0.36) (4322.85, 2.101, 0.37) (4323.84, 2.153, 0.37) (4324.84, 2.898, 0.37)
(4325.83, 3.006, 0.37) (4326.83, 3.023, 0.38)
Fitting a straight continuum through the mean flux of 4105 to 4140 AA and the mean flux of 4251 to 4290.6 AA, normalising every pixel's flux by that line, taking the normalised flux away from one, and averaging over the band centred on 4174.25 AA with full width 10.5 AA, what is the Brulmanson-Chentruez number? 0.034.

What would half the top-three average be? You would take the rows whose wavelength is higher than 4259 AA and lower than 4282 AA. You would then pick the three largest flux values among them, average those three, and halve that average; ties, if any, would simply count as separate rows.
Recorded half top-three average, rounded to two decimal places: 1.74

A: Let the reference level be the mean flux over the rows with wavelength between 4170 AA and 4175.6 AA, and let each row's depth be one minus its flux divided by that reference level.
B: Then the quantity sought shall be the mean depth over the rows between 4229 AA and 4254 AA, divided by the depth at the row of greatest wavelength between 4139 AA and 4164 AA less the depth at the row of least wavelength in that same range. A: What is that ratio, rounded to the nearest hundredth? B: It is 0.33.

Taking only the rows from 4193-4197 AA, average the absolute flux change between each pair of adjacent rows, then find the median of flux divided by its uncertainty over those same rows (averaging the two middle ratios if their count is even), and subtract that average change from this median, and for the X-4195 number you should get 6.7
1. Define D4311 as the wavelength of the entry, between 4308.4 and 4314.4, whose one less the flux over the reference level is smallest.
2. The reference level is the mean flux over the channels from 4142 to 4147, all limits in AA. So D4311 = 4308.93 AA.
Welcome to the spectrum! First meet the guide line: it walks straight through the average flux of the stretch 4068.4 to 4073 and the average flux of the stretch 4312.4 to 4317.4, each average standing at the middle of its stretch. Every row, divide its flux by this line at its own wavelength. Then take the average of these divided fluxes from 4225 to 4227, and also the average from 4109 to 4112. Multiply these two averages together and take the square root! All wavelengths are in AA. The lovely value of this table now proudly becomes 1.14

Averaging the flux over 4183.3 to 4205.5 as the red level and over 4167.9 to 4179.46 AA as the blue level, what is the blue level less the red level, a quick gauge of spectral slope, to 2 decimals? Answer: -0.18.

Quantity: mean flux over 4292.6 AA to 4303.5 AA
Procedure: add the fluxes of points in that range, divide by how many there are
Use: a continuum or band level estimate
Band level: 2.73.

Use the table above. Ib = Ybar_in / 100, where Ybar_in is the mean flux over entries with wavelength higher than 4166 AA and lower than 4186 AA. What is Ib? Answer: 0.0243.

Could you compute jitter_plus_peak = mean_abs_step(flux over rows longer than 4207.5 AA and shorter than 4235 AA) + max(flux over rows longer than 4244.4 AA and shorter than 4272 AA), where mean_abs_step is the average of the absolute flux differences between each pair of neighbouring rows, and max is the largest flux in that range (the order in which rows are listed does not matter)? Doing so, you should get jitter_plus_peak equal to 3.8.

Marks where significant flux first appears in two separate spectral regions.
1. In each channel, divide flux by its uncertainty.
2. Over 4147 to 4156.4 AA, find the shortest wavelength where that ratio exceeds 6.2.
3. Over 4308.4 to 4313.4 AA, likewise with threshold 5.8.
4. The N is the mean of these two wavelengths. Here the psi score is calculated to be 4229.1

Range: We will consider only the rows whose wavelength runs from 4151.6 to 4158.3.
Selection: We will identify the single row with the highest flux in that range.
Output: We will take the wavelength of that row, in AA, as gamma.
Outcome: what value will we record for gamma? 4155.94 AA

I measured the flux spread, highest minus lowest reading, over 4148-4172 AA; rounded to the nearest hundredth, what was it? 1.16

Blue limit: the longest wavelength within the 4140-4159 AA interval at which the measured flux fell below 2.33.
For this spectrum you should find 4158.82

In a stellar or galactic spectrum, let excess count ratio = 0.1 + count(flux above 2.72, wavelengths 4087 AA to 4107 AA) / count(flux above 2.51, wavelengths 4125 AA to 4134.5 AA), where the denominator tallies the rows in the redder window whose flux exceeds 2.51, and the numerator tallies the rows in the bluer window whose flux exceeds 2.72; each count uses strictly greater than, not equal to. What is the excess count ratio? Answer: 1.1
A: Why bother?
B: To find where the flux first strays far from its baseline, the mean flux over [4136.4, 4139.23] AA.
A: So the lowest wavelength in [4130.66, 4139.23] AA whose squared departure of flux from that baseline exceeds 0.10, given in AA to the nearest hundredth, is 4134.94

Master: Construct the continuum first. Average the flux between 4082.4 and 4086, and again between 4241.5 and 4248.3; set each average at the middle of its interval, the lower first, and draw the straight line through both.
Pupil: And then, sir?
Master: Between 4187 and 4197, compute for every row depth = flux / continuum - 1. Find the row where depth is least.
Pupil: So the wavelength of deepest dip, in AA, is 4196.33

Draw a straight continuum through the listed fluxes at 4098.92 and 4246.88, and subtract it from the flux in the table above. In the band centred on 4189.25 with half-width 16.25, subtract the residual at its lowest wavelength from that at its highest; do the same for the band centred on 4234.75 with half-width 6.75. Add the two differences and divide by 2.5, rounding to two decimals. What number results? -0.38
